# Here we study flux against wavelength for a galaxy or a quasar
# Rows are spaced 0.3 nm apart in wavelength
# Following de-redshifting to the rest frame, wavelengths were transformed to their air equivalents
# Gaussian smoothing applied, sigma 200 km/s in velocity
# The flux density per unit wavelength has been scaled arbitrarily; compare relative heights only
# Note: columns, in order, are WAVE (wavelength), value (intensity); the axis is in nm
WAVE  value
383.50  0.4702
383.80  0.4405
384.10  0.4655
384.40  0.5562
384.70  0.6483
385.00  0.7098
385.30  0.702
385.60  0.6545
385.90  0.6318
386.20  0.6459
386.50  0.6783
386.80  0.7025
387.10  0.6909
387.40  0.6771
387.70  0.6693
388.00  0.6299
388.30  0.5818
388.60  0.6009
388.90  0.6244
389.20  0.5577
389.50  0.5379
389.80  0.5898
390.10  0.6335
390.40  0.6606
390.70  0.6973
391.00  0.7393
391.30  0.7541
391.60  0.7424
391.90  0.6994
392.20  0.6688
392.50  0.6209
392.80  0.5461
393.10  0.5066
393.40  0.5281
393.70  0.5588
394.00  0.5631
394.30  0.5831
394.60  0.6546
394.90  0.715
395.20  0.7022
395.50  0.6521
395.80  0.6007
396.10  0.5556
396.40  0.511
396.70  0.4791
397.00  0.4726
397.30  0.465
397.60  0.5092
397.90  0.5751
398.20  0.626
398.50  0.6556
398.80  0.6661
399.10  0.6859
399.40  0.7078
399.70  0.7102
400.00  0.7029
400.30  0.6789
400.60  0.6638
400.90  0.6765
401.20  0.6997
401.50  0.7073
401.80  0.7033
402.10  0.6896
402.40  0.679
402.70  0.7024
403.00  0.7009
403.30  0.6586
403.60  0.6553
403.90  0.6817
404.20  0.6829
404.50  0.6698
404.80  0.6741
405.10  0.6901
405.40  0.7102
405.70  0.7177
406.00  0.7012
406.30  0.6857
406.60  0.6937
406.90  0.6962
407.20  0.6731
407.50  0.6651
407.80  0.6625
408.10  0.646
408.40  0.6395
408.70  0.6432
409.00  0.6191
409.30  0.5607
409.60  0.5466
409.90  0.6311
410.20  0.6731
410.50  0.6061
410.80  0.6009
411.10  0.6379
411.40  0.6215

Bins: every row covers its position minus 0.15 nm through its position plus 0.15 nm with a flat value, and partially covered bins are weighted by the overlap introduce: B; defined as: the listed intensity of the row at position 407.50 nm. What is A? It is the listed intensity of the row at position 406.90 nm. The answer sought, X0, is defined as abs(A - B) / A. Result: 0.04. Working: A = 0.6962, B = 0.6651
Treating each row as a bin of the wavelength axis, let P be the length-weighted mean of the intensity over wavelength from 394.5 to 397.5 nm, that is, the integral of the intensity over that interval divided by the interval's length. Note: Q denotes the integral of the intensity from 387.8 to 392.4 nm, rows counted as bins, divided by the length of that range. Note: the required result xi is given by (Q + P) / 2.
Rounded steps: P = 0.578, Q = 0.648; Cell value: 0.61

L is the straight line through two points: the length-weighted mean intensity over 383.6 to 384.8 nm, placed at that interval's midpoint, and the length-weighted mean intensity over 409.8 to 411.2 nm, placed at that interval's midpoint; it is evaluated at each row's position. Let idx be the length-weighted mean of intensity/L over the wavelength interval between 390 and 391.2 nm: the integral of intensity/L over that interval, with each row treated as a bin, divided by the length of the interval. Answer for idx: 1.26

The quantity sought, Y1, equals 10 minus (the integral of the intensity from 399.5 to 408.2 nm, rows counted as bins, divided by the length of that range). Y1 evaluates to 9.314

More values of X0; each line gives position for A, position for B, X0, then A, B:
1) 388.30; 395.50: 0.12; 0.5818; 0.6521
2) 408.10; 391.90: 0.08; 0.646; 0.6994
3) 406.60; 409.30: 0.19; 0.6937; 0.5607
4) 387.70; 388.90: 0.07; 0.6693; 0.6244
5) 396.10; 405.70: 0.29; 0.5556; 0.7177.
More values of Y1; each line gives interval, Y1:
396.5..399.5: 9.419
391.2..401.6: 9.377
